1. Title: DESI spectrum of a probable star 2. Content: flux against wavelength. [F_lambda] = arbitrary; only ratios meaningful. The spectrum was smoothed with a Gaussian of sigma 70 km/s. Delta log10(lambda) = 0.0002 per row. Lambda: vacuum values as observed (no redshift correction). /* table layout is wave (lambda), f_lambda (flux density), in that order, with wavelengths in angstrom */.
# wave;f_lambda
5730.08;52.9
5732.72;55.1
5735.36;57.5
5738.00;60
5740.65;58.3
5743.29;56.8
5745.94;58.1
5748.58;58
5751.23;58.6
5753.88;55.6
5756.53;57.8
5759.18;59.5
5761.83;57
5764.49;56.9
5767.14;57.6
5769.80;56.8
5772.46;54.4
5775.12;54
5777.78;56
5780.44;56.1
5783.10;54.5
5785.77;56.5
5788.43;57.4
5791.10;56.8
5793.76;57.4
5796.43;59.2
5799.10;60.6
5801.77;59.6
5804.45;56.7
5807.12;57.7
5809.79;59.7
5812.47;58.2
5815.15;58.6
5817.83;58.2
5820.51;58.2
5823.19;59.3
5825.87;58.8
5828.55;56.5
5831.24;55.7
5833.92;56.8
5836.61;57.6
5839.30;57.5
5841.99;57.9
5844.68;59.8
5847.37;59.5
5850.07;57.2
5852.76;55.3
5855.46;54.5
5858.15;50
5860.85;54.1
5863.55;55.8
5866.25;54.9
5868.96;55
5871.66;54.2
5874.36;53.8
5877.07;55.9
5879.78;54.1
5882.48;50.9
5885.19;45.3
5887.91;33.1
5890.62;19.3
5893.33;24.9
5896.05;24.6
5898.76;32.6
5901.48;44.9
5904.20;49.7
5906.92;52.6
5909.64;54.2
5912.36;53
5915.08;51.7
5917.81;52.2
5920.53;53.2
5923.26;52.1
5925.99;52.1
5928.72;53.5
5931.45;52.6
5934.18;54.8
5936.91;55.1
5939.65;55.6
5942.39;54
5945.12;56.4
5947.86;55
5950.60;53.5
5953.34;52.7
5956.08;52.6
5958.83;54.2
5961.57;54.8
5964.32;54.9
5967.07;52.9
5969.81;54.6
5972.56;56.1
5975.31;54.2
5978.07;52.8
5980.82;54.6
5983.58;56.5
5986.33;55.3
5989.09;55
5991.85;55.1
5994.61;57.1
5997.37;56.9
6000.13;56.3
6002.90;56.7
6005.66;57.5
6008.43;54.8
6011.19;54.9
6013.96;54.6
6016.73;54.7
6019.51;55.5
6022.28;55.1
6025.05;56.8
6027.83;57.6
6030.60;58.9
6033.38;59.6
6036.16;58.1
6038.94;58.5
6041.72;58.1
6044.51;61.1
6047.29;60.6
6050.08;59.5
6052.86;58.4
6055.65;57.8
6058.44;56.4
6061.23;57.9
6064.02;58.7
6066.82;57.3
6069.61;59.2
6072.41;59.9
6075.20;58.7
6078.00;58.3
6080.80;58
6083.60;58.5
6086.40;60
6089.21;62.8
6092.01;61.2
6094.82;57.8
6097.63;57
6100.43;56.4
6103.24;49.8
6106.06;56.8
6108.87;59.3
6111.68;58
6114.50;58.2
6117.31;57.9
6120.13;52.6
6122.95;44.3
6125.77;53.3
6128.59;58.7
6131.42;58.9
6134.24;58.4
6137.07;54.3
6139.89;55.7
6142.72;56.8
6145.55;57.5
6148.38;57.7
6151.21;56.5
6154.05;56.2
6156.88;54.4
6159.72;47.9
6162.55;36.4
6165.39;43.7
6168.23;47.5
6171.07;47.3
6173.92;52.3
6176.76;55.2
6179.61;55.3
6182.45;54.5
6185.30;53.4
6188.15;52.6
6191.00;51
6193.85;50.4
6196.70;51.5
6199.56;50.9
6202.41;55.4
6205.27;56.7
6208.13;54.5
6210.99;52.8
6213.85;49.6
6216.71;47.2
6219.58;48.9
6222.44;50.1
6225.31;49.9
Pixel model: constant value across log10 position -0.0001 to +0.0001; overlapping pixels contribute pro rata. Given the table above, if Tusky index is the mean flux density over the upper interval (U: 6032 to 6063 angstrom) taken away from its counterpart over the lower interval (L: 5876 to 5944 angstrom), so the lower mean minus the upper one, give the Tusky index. -11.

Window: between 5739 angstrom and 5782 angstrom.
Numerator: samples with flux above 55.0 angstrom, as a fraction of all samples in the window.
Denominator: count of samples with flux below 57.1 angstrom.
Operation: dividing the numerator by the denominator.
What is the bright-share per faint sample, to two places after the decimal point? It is 0.10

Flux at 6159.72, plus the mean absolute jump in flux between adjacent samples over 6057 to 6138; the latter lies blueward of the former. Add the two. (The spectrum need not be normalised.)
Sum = 50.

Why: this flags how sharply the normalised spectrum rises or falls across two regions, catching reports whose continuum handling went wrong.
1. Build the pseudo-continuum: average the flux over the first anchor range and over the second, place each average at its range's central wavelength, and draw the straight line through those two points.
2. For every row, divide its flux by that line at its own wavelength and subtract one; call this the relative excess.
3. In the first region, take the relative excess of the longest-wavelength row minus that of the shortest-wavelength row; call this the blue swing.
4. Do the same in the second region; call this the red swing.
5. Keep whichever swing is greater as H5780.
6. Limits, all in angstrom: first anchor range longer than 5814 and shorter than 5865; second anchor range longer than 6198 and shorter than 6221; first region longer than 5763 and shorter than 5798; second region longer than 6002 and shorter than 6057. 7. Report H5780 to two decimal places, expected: 0.05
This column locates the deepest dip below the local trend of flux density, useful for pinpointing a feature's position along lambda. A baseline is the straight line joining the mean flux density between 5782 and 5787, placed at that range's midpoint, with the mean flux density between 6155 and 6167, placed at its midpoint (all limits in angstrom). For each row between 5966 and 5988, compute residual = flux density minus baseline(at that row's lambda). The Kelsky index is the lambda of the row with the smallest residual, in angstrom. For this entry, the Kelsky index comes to 5967.07 angstrom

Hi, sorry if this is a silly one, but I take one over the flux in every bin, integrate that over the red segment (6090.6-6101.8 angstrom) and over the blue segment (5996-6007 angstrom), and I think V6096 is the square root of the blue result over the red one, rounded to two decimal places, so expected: 1.00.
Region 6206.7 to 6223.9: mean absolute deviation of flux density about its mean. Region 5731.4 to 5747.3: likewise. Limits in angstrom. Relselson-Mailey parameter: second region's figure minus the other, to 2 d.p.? -0.92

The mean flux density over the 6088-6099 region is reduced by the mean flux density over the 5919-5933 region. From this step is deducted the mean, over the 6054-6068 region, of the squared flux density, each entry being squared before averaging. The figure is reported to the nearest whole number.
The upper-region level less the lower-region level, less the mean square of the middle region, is -3314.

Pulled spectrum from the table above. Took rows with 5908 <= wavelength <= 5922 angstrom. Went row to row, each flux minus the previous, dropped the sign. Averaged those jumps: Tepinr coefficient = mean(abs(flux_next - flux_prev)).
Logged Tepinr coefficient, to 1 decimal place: 1.0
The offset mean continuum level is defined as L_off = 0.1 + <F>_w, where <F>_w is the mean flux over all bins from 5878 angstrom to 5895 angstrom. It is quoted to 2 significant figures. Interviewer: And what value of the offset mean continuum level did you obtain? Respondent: 38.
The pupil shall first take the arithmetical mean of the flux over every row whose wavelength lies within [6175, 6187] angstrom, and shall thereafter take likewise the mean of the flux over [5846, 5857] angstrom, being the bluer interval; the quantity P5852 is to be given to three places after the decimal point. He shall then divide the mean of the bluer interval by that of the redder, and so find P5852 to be 1.037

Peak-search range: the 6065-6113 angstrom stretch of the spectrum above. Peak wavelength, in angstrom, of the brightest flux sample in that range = 6089.21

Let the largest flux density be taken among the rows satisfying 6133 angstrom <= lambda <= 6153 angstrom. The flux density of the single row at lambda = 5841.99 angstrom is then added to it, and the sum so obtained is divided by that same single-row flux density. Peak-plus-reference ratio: 2.01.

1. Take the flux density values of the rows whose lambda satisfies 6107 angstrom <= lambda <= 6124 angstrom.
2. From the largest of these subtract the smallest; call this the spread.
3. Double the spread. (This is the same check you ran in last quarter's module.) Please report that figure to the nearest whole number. 30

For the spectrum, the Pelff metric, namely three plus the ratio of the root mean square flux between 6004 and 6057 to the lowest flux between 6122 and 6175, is 4.58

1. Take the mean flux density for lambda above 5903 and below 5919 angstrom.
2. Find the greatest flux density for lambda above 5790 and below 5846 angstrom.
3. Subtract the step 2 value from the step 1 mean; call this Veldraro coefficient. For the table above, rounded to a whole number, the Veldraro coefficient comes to -8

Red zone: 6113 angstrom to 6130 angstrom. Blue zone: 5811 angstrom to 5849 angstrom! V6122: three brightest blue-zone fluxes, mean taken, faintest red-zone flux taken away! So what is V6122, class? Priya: 15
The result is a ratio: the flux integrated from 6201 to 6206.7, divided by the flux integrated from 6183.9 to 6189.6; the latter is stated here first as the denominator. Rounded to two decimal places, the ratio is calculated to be 1.06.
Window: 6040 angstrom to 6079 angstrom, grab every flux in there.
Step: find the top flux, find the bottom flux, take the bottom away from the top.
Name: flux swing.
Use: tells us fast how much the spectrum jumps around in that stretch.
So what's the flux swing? 4.7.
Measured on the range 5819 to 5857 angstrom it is 5.3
